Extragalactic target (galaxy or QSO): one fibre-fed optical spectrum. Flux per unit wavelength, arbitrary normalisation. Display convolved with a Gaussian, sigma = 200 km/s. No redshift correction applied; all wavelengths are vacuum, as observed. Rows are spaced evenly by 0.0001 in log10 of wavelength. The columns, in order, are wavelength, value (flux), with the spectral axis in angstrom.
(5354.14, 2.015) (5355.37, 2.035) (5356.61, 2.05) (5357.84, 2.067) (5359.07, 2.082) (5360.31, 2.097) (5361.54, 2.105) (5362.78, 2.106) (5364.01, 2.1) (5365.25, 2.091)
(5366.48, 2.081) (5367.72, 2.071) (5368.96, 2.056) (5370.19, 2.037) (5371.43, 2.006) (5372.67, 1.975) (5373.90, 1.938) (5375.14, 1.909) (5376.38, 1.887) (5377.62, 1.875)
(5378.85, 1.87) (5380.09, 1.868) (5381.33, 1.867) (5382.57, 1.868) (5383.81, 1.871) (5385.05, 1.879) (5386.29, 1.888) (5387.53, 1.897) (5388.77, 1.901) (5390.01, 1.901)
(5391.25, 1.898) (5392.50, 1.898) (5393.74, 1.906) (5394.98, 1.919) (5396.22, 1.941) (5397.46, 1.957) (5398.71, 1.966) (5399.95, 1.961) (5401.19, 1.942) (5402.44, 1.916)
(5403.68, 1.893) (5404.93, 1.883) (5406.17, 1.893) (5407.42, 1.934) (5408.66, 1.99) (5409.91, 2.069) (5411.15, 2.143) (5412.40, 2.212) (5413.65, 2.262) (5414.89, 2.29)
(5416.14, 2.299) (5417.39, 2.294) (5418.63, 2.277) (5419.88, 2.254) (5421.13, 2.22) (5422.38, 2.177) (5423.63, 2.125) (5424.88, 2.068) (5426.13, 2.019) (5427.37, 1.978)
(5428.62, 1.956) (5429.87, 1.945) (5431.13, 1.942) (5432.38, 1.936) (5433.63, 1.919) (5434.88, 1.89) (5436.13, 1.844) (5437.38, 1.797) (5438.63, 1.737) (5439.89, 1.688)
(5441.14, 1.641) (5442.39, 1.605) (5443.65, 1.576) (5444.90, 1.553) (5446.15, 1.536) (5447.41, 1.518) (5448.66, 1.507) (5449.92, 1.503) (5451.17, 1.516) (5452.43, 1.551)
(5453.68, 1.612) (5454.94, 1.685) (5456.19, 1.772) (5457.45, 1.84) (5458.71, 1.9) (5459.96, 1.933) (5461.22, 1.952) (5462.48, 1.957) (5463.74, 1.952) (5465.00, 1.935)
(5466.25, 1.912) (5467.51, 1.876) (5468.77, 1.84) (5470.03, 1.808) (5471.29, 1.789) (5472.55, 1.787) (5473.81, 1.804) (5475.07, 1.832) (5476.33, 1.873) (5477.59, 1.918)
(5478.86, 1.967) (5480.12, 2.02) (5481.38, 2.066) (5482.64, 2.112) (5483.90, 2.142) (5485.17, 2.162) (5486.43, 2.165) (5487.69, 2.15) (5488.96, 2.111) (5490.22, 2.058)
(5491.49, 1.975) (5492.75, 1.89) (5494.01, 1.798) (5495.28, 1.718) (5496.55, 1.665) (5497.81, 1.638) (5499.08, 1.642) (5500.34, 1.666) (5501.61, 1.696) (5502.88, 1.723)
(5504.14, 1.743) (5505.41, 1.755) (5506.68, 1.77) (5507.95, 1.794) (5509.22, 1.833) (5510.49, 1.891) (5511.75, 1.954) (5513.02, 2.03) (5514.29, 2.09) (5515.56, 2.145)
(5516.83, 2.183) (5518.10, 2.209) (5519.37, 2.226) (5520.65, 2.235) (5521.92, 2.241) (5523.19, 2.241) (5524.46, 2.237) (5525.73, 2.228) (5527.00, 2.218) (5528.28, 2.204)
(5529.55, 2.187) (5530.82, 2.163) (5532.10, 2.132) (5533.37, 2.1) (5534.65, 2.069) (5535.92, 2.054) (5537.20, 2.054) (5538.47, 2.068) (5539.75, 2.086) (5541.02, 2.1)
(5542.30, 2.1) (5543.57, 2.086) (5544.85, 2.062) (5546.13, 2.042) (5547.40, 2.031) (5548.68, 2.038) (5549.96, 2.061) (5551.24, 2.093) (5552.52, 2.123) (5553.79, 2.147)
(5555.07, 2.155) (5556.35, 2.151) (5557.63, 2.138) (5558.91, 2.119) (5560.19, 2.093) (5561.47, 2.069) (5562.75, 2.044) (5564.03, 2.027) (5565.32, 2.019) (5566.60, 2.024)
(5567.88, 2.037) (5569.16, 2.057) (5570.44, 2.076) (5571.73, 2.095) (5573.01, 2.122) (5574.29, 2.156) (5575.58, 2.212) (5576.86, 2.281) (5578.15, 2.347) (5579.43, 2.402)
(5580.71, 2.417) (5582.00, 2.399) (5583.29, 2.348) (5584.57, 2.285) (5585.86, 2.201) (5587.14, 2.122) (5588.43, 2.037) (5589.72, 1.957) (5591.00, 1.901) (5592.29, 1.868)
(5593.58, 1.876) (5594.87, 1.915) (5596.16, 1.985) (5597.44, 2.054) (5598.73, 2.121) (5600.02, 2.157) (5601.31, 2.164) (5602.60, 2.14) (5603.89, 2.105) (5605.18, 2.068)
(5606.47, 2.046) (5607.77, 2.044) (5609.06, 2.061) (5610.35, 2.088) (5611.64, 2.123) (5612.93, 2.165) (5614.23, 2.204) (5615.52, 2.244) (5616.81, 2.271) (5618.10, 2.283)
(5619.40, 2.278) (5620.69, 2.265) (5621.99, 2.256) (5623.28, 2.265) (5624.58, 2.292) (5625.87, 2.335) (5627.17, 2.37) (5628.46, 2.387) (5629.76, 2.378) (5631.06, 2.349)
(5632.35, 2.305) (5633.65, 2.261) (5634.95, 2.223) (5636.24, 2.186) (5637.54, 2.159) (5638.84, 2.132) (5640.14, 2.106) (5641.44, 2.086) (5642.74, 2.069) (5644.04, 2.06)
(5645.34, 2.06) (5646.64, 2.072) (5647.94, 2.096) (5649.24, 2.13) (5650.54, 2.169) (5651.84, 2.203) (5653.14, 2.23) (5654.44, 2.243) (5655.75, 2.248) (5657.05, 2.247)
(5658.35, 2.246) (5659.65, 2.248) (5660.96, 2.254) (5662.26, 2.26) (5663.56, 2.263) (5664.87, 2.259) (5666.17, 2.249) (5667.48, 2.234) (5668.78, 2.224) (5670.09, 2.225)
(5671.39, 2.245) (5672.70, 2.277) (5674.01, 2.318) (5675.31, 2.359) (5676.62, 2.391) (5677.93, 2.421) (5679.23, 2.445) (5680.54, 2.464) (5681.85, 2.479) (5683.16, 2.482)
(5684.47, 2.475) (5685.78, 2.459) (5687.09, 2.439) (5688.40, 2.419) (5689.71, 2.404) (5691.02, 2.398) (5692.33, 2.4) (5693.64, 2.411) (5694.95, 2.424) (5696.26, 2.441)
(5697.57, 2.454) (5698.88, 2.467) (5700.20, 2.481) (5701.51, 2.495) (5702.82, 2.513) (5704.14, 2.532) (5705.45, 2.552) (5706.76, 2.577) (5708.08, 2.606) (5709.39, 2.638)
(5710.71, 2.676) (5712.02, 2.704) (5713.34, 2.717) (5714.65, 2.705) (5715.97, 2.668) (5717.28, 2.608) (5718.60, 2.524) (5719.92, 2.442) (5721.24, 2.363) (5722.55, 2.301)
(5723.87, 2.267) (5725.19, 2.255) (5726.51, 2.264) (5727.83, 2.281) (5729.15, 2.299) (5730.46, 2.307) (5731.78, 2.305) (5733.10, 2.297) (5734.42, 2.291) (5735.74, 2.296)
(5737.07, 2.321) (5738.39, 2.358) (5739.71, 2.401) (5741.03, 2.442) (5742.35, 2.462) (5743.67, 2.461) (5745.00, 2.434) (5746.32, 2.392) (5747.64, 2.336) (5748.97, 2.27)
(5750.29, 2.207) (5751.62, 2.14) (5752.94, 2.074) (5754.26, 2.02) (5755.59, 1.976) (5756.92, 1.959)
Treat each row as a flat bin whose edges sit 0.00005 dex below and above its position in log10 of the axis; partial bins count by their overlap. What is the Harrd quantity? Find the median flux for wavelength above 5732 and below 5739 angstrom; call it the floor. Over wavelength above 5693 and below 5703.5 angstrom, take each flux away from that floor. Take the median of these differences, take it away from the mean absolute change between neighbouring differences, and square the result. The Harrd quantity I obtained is 0.032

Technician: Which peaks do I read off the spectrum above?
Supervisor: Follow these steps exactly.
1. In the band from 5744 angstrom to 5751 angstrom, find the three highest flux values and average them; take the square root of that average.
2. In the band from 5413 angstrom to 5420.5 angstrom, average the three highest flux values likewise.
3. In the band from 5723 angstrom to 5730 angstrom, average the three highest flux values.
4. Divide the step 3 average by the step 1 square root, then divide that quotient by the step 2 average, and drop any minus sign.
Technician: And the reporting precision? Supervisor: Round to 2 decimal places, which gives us 0.64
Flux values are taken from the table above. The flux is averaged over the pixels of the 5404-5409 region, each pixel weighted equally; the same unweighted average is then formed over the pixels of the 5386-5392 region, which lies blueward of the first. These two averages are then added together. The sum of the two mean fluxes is 3.8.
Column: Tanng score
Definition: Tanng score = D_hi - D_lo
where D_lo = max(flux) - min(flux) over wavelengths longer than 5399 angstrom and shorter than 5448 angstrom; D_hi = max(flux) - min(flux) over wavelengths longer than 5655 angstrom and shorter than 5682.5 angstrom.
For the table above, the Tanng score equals -0.53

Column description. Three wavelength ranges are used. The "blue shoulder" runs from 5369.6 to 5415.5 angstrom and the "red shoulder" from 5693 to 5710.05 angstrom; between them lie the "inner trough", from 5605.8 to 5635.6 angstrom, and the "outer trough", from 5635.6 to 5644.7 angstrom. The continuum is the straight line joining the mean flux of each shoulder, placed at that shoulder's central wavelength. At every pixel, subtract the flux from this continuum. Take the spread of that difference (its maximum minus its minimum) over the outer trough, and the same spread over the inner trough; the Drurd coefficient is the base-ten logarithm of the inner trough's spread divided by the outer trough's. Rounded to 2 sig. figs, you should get 0.34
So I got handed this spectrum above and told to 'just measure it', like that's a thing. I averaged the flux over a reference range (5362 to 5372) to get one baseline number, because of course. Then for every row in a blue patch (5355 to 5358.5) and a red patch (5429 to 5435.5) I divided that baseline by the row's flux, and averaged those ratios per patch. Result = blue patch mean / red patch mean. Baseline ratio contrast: 0.94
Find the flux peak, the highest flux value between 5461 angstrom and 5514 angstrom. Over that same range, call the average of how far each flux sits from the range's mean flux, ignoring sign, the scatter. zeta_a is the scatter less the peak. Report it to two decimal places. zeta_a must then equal -2.04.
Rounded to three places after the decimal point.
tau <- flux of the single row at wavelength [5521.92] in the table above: 2.241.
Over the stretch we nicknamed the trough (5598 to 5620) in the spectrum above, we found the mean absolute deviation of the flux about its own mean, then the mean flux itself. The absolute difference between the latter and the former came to 2.1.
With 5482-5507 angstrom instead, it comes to 1.7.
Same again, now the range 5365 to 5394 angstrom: 1.9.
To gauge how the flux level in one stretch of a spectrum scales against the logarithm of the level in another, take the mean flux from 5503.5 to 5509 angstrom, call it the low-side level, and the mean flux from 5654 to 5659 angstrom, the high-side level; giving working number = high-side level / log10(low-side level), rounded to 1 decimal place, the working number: 9.1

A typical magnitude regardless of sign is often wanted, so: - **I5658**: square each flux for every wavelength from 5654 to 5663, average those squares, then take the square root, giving 2.25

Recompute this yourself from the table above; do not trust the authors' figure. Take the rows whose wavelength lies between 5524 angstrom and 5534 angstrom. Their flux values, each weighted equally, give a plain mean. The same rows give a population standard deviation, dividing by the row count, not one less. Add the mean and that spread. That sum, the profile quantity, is 2.23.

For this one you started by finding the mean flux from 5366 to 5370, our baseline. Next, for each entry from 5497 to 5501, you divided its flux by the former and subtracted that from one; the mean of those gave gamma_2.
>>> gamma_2 0.20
